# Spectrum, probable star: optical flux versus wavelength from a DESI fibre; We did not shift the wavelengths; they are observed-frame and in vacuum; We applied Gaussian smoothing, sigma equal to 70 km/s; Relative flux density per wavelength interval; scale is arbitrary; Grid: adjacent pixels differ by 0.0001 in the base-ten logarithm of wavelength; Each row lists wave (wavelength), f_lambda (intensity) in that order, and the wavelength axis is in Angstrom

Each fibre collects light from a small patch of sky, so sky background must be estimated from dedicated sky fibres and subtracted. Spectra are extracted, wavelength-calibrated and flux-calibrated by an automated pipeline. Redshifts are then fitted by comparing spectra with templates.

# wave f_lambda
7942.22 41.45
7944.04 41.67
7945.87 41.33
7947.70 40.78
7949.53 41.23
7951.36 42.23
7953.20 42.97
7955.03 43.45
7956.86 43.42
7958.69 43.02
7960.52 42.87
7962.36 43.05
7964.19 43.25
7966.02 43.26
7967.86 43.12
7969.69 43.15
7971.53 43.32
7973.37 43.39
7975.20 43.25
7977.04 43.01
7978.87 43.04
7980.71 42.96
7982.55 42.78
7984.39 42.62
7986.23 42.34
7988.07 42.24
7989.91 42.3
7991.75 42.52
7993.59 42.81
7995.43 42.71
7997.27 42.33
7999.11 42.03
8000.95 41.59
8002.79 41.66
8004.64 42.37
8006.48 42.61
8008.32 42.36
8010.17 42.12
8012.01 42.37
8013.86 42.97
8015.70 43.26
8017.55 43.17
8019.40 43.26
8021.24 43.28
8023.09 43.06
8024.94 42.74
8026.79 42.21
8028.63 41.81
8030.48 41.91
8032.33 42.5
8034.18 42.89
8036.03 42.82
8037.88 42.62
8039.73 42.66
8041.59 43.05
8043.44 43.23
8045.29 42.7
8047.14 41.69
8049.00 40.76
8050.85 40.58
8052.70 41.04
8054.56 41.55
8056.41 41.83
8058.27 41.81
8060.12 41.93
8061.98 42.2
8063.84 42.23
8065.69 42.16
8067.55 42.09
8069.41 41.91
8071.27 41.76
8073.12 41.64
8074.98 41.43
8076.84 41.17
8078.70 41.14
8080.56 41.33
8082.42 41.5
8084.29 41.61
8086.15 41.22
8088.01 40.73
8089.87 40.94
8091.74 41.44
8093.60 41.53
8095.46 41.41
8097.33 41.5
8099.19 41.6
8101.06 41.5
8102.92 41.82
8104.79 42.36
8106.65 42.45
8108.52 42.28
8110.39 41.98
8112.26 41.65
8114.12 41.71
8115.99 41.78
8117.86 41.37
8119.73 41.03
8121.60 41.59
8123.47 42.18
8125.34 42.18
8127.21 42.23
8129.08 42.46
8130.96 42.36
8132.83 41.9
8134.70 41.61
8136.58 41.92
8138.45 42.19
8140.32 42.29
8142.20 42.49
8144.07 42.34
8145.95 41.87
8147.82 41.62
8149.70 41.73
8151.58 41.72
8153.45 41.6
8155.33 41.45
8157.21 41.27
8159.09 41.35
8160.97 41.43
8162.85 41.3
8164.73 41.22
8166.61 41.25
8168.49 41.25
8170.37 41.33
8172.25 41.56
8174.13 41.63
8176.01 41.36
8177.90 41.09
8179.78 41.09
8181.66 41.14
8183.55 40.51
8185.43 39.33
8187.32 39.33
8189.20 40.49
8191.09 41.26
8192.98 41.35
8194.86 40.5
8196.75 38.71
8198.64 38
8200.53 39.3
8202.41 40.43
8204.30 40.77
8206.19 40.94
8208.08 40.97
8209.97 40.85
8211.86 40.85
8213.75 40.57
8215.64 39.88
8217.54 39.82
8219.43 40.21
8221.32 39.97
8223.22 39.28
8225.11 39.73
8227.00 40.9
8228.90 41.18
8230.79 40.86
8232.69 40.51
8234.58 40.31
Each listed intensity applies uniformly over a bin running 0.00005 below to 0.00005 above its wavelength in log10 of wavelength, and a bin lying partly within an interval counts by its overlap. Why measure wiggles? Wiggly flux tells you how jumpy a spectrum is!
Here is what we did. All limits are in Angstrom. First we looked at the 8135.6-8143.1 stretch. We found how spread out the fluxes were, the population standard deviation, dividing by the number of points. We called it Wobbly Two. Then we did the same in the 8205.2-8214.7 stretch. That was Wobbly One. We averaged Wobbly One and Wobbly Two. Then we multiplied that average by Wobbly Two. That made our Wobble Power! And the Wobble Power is 0.0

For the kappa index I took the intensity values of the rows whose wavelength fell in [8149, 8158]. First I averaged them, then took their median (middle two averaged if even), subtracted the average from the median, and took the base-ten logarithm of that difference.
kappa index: -1.3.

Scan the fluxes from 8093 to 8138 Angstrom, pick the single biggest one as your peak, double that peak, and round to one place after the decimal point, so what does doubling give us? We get 84.9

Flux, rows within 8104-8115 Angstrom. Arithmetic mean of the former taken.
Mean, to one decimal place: 42.1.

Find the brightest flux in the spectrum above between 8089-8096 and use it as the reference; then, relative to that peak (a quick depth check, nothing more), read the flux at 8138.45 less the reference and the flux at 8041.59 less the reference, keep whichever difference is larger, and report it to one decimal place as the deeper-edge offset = 1.5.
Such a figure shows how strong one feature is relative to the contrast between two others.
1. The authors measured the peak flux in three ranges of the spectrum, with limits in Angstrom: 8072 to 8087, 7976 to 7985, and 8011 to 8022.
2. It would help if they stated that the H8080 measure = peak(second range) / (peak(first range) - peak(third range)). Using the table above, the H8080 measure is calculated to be -26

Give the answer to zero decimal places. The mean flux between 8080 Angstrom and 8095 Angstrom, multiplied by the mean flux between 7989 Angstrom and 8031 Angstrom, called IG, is 1755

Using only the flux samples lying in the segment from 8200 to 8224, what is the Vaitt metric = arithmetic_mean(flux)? 40.3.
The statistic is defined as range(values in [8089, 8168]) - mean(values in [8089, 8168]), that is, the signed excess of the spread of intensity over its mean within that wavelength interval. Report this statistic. -40.2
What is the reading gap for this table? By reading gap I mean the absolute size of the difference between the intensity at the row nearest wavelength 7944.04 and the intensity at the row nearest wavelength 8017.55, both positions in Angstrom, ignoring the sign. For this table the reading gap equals 1.5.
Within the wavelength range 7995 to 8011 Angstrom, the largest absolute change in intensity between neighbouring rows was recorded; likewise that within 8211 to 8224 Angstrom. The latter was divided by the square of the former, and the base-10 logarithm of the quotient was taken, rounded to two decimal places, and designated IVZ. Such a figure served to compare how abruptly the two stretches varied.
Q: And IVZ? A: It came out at 0.14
